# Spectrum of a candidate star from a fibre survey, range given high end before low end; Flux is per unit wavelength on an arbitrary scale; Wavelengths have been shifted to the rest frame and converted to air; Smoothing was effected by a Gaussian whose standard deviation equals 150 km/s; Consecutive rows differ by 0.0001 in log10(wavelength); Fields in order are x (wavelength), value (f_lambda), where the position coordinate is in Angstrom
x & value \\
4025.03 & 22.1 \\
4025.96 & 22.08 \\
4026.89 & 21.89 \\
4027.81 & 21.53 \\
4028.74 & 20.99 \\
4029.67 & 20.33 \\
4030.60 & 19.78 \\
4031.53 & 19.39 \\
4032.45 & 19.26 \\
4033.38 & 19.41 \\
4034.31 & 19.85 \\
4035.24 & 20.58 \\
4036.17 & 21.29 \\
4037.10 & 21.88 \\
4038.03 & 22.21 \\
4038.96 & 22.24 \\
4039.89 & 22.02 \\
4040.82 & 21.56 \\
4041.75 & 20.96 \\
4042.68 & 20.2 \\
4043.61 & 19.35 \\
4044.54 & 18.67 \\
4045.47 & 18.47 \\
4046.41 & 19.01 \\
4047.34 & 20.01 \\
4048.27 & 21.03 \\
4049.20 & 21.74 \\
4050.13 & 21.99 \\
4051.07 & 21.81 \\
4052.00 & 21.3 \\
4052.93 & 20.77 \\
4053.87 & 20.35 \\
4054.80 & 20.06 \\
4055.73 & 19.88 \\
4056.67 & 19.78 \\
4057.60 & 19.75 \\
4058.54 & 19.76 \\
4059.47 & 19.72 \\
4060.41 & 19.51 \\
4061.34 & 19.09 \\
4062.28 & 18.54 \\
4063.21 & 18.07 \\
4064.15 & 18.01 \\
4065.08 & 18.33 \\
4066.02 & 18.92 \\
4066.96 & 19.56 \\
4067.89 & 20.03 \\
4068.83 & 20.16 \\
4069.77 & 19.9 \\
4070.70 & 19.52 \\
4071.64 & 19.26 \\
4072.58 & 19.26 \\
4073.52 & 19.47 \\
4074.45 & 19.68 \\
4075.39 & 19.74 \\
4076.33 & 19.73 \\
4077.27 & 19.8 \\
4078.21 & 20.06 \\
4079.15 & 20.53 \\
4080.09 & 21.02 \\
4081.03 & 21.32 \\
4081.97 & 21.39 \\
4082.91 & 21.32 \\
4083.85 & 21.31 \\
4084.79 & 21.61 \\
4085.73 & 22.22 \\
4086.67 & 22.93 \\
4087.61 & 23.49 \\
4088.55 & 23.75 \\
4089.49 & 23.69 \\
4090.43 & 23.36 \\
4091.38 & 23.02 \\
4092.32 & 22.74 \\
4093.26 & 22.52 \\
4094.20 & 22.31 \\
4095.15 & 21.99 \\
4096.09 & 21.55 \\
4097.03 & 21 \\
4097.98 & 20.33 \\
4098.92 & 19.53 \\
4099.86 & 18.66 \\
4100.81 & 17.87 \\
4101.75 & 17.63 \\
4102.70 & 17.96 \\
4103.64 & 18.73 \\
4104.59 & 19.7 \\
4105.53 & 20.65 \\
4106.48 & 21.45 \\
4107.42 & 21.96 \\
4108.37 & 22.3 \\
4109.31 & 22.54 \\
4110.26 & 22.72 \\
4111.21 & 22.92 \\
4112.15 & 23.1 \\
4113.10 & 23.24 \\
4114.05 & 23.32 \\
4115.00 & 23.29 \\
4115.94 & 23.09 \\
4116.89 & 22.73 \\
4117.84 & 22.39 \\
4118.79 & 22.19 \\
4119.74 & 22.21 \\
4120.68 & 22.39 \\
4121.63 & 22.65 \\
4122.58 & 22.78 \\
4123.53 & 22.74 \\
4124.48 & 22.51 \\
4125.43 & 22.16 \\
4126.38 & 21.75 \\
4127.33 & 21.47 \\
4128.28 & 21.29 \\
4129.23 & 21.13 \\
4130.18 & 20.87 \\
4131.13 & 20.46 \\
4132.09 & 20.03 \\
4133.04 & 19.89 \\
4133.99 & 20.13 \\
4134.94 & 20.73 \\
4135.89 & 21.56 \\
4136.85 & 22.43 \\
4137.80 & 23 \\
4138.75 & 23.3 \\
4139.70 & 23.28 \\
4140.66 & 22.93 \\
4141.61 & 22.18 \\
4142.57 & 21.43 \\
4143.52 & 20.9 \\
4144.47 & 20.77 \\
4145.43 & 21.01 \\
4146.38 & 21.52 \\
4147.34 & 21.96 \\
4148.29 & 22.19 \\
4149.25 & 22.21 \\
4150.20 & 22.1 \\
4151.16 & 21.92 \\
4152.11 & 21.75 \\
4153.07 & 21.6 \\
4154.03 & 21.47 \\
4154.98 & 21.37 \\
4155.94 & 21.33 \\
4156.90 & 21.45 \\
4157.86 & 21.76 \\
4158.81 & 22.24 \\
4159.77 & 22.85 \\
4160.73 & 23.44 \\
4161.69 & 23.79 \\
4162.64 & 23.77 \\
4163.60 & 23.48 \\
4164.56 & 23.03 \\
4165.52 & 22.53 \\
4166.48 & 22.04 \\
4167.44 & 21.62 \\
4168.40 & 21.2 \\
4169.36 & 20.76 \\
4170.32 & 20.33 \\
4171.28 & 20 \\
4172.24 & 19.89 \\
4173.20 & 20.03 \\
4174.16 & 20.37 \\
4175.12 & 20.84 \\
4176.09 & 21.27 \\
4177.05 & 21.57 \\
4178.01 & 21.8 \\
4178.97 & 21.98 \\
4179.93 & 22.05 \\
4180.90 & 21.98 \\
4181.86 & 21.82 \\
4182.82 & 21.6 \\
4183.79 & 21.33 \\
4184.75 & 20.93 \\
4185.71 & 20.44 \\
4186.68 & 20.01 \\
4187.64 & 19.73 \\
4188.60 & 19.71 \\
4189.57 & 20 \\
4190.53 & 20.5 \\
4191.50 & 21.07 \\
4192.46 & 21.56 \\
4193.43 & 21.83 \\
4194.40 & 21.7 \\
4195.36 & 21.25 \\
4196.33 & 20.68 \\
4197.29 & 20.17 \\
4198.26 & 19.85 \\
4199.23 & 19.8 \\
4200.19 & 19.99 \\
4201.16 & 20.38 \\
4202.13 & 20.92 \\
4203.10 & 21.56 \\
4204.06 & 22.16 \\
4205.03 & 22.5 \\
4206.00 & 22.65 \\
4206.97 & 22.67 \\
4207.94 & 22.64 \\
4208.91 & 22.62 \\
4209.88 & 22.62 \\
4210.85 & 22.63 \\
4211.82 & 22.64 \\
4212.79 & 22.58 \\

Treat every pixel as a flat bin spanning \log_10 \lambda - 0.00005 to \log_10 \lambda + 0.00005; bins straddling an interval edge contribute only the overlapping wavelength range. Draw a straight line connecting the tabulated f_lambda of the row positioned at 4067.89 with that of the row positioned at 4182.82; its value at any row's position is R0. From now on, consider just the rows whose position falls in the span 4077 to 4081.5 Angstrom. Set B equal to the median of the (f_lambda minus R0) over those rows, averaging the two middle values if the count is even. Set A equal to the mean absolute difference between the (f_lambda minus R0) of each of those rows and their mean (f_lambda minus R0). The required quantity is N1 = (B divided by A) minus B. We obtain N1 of 0.4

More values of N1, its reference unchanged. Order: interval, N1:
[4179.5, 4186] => 0.0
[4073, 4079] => -3.4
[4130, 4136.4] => -0.5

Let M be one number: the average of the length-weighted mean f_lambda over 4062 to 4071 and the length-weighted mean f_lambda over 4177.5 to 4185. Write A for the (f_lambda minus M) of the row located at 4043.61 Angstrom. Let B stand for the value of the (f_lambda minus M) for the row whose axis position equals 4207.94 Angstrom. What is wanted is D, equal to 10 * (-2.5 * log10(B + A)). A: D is -2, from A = -1.1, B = 2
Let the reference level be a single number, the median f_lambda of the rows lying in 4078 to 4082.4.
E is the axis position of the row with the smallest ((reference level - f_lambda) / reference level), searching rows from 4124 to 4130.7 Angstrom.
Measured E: 4124.48 Angstrom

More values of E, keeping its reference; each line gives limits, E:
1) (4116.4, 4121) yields 4116.89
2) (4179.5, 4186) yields 4179.93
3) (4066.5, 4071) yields 4068.83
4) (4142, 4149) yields 4148.29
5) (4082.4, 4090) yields 4088.55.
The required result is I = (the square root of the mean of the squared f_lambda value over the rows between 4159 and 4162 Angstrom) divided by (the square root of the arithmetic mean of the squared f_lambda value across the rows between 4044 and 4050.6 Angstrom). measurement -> 1.16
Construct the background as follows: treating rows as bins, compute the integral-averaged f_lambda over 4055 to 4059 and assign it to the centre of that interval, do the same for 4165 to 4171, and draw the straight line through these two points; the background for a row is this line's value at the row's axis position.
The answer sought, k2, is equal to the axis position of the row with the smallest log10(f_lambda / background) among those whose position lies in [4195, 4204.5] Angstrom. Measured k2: 4199.23 Angstrom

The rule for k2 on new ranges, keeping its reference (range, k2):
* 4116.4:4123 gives 4118.79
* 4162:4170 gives 4169.36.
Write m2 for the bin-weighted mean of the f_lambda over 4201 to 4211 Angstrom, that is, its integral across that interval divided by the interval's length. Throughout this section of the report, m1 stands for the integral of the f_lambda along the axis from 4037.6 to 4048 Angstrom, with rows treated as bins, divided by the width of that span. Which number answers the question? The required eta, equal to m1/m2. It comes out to 0.92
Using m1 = 20.4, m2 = 22.2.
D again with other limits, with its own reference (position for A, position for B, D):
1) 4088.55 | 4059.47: -11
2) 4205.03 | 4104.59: -3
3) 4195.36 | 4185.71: 2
